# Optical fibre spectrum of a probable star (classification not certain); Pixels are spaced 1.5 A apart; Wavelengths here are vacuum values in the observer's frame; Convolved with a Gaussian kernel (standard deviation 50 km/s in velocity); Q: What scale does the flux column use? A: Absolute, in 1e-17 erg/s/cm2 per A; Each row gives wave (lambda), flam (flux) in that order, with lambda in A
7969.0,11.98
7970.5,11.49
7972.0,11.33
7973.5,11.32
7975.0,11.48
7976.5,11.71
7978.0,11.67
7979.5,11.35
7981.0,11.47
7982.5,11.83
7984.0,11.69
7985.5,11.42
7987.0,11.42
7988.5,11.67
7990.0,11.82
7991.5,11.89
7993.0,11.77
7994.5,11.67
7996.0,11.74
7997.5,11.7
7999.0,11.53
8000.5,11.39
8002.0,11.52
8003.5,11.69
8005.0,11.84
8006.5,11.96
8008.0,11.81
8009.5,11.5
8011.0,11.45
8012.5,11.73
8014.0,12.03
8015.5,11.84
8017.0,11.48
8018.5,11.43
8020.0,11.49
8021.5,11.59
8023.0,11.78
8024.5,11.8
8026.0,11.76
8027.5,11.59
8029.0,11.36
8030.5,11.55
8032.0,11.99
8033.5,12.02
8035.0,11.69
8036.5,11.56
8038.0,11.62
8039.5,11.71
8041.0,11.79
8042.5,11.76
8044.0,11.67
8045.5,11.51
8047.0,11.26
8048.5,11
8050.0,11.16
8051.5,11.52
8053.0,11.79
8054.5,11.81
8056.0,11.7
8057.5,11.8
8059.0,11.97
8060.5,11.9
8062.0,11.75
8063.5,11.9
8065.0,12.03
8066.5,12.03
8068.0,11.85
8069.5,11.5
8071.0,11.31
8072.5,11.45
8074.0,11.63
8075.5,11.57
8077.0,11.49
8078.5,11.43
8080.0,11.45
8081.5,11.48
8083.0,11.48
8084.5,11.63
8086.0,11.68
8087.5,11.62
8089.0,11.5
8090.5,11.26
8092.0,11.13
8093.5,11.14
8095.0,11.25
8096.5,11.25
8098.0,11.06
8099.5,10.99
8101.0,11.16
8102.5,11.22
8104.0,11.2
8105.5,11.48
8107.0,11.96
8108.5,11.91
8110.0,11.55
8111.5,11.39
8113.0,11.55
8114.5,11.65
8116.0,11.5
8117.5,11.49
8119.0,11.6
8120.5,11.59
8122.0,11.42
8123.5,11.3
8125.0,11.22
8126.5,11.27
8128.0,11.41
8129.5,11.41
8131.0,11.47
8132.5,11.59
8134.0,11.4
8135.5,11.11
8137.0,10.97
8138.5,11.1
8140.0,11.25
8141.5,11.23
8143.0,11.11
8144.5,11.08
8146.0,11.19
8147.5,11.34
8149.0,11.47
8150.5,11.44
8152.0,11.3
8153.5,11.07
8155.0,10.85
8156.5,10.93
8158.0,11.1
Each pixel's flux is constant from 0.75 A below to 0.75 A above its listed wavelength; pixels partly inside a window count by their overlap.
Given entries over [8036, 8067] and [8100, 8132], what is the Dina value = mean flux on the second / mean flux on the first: 0.982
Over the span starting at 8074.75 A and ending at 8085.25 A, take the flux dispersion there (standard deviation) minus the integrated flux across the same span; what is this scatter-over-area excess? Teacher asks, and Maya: -121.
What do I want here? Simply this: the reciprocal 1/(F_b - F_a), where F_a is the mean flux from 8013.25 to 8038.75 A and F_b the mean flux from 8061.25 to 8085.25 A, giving -17.4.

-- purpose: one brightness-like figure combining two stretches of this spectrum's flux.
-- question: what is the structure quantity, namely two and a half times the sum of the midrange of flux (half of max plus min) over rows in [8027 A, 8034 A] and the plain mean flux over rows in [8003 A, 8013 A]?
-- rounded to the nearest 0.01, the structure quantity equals 58.50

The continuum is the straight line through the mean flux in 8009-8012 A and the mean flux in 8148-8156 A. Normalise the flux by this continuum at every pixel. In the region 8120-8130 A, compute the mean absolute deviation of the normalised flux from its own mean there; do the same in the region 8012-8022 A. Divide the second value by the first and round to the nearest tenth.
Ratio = 1.8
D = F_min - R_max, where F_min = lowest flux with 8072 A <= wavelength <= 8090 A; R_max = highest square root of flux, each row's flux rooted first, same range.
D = 8.01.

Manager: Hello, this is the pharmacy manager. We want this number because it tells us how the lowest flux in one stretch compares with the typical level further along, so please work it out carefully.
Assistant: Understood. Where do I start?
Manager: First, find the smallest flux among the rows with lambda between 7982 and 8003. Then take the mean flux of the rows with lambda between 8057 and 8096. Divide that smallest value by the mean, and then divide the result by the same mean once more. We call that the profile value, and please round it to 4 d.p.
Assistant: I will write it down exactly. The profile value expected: 0.0849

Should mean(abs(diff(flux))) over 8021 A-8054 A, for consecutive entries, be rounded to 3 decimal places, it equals 0.170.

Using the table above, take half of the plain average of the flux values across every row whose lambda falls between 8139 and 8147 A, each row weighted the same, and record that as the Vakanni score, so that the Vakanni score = 5.59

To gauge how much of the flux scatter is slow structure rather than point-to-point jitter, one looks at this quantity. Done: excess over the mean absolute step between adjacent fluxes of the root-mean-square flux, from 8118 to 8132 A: 11.33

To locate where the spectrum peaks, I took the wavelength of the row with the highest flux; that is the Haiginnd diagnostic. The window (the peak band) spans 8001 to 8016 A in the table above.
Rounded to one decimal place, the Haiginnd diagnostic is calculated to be 8014.0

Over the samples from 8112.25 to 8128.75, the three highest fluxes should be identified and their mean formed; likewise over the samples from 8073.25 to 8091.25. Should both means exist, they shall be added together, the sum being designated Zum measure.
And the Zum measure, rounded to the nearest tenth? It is 23.3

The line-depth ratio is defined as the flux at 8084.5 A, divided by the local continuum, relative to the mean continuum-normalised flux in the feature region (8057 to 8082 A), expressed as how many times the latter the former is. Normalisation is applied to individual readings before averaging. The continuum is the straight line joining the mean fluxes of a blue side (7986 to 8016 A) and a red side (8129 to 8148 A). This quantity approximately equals 1.00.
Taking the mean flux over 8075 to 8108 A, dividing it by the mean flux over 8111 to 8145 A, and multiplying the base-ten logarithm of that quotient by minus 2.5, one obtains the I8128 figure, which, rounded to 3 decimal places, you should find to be -0.003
